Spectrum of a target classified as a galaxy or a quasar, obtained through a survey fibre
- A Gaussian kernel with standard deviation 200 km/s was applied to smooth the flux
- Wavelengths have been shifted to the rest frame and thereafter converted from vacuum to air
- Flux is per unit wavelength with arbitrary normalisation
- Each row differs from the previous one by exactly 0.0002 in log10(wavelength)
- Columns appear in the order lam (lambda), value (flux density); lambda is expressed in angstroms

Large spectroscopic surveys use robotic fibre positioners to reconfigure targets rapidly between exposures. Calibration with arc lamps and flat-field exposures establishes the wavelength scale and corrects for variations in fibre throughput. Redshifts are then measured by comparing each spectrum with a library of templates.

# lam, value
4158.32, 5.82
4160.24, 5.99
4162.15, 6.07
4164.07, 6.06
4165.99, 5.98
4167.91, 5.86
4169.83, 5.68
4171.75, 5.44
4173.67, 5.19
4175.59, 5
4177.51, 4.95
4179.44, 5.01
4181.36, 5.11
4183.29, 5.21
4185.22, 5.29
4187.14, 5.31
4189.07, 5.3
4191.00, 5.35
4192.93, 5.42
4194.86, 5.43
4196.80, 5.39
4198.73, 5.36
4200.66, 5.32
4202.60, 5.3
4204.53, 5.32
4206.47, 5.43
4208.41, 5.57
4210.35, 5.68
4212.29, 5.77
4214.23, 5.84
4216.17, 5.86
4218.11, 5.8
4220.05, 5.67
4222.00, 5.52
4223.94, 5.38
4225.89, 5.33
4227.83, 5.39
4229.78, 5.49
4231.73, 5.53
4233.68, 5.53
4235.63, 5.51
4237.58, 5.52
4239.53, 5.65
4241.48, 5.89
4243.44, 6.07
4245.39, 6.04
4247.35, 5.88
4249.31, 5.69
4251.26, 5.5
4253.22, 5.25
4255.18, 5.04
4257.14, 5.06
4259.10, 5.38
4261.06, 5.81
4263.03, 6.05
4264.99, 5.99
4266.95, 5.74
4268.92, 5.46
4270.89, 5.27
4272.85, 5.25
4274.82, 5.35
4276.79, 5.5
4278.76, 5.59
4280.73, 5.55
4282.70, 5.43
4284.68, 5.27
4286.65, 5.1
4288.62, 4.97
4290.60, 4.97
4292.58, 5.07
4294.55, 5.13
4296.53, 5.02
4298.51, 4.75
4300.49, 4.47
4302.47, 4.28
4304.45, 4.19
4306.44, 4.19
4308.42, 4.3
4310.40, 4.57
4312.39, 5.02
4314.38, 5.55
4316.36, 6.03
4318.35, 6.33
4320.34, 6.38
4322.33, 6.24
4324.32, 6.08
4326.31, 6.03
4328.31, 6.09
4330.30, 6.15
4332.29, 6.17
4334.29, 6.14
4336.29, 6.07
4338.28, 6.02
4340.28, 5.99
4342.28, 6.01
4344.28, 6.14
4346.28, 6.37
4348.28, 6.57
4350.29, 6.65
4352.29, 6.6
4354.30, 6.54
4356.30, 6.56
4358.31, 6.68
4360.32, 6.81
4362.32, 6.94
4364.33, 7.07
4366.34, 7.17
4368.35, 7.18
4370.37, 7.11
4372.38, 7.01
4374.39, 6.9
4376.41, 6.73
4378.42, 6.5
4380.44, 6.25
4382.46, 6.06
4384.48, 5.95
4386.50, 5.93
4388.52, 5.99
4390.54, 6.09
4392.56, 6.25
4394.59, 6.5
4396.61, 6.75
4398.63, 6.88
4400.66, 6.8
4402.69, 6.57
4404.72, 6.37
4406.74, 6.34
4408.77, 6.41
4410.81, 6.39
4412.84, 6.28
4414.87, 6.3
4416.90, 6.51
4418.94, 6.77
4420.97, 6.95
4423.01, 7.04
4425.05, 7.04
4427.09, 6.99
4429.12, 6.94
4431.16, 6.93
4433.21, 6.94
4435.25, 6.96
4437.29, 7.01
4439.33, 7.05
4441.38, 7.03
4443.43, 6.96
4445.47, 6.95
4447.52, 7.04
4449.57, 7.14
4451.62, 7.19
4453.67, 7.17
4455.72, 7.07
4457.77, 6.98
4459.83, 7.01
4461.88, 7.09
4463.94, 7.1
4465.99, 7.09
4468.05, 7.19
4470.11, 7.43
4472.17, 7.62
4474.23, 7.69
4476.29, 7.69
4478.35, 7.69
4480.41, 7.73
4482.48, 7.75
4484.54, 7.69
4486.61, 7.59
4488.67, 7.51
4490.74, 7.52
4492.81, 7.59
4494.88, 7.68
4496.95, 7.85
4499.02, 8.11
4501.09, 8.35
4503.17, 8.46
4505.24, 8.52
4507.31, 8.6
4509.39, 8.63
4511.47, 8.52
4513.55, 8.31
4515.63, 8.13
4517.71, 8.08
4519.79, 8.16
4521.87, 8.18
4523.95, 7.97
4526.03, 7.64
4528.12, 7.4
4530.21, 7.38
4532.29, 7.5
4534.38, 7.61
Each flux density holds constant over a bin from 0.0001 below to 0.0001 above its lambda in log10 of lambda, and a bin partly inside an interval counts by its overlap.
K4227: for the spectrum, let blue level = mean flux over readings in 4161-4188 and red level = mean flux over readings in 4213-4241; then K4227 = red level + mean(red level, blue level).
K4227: 11.1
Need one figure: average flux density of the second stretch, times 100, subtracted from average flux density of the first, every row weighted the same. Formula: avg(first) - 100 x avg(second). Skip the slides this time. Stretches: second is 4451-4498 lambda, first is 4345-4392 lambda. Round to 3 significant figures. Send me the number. -737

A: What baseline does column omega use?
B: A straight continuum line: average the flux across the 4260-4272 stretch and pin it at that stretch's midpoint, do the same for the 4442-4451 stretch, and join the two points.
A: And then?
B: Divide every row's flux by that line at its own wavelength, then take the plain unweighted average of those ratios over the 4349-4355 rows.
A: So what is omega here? 1.04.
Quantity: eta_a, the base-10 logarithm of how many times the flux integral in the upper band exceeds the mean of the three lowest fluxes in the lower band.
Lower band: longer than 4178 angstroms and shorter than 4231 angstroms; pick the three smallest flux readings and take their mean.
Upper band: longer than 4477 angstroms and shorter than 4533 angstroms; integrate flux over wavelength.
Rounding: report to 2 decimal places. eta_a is 1.94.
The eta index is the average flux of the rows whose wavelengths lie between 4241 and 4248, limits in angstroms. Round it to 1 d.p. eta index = 6.0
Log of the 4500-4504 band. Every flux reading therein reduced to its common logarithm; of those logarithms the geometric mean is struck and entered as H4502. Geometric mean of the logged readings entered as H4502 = 0.92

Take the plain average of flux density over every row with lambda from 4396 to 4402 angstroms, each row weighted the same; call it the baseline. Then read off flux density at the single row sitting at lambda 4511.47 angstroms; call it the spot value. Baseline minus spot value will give -1.7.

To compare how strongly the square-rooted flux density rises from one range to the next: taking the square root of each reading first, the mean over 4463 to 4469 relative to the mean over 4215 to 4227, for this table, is 1.13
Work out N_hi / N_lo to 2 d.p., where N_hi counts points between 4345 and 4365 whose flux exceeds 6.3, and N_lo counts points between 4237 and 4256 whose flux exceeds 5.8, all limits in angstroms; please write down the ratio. 2.50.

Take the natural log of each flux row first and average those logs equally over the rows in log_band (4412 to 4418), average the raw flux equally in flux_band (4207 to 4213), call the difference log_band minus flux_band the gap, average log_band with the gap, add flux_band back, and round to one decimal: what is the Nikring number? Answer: 4.7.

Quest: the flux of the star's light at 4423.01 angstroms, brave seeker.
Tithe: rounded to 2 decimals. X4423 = 7.04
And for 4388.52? 5.99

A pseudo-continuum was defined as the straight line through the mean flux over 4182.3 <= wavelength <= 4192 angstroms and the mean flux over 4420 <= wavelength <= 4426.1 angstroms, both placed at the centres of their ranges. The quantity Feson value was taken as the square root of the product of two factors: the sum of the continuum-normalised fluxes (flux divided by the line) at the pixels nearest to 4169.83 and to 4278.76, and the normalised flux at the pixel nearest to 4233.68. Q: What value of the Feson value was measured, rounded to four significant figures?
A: 1.415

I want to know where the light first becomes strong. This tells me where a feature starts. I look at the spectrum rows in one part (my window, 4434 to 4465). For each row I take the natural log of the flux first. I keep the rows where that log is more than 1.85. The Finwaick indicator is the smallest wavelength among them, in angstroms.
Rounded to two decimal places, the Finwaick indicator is 4435.25 angstroms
